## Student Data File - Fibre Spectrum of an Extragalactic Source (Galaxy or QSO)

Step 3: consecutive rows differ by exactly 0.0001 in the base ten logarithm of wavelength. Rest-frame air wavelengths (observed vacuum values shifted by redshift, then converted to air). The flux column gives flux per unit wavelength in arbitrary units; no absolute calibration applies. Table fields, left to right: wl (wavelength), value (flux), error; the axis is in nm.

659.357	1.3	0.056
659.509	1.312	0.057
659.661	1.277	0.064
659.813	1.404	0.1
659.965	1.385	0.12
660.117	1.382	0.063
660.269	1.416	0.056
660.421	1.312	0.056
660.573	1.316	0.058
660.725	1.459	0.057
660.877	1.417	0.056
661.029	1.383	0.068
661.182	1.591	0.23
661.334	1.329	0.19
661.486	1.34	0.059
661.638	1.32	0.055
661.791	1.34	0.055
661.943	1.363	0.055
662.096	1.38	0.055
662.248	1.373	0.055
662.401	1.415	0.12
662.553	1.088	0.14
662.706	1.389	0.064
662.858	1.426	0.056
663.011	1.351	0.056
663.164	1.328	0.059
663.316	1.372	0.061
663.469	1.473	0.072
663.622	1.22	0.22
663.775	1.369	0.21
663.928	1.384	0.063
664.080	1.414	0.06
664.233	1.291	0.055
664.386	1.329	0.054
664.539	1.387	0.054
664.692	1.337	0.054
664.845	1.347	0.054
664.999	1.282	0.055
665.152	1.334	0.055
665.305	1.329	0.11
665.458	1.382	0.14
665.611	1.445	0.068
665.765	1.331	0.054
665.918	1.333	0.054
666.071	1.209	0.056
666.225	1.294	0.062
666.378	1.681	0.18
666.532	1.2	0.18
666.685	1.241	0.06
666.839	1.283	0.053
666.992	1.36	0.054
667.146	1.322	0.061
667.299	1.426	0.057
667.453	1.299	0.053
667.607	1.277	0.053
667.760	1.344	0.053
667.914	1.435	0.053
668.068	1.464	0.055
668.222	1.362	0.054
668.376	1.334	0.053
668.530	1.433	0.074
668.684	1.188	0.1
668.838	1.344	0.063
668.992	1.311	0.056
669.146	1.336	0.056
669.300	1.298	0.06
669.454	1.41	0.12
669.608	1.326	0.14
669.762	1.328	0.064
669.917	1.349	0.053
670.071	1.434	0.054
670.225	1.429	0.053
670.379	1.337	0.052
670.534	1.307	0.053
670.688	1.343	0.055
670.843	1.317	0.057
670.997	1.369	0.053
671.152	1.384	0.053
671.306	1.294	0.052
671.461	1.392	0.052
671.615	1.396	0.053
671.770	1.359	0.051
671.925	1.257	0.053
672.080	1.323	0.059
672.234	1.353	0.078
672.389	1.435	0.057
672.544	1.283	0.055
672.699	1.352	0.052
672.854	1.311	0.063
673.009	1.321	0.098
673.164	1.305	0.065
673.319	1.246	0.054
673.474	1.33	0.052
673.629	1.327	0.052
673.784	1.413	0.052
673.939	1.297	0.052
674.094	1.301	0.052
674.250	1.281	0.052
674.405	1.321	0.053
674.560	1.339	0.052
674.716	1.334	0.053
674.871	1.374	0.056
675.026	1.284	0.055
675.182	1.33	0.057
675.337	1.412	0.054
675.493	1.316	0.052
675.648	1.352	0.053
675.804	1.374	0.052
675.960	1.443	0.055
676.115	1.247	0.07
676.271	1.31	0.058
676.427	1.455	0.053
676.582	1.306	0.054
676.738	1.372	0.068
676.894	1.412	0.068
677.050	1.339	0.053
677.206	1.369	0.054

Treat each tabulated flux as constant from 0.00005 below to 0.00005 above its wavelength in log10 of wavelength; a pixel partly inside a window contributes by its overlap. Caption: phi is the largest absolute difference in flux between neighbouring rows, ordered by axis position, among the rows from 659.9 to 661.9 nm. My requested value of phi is 0.26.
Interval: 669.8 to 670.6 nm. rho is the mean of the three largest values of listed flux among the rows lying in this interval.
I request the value 1.40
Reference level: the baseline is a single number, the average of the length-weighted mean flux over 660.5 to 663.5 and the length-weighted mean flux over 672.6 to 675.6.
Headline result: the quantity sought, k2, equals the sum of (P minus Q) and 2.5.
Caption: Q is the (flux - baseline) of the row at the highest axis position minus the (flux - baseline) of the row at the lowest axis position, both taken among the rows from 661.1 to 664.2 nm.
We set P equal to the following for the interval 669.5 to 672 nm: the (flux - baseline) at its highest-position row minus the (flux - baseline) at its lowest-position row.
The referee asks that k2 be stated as 2.61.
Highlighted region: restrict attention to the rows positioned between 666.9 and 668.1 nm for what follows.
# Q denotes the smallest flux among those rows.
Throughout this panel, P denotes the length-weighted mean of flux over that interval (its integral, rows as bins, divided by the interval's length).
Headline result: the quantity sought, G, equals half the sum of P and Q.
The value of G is 1.32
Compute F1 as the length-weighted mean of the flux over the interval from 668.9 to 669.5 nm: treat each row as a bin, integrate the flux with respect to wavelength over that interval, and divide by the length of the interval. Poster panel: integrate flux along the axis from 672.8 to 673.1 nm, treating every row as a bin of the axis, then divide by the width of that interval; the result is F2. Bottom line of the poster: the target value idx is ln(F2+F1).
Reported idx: 0.98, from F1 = 1.34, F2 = 1.32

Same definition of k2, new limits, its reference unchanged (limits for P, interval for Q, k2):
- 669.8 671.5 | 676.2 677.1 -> 2.51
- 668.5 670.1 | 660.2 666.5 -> 2.24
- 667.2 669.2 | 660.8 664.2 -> 2.41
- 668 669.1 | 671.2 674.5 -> 2.32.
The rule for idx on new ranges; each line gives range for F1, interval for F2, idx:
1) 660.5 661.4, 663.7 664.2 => 1.03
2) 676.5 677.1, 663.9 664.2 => 1.01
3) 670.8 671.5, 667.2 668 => 1.00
